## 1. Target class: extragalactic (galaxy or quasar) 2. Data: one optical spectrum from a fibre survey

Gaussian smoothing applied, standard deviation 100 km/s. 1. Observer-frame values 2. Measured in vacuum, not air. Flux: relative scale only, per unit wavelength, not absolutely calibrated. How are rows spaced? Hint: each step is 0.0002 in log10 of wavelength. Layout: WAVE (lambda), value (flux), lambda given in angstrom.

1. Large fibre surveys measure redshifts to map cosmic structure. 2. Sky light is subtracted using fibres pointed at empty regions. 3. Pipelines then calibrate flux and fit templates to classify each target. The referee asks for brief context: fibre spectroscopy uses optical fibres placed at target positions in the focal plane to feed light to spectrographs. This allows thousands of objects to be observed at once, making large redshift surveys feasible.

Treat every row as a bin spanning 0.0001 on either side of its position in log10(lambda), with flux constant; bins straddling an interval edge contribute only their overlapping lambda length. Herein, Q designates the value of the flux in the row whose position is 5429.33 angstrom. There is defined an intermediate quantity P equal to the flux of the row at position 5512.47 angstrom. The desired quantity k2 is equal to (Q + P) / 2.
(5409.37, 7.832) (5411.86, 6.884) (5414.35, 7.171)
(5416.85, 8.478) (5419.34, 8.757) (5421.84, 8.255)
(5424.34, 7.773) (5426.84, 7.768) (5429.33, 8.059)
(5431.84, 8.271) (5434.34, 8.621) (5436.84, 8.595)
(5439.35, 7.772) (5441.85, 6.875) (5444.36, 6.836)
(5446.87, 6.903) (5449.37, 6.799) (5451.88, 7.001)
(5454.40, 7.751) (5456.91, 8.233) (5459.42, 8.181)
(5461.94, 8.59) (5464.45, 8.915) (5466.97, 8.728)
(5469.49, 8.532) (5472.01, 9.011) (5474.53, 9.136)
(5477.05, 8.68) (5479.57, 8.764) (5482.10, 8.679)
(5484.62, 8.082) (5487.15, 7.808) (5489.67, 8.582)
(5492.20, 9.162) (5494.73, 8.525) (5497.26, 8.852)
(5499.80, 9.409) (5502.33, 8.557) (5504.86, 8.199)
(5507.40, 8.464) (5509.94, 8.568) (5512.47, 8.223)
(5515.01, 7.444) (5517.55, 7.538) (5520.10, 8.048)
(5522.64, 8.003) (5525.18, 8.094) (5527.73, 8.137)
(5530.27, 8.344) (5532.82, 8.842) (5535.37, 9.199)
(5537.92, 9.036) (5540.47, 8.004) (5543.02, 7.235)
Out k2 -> 8.14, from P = 8.223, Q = 8.059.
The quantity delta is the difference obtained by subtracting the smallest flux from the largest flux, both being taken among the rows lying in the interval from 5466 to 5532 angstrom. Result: 2.0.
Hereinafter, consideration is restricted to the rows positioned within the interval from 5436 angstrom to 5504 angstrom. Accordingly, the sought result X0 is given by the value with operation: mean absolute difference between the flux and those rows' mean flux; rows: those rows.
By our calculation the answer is 0.64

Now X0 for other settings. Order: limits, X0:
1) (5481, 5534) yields 0.38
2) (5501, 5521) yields 0.34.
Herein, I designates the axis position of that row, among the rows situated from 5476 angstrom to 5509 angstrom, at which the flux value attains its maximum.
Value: 5499.80 angstrom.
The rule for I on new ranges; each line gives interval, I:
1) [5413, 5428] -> 5419.34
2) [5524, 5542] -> 5535.37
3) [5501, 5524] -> 5509.94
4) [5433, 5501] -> 5499.80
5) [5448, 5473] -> 5472.01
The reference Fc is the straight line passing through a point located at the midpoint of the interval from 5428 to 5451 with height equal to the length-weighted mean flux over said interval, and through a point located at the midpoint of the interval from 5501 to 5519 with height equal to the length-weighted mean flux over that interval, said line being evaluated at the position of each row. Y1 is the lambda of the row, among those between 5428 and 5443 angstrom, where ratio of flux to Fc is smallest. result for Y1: 5441.85 angstrom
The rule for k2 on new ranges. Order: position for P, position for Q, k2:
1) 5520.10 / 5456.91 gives 8.14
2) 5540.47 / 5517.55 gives 7.77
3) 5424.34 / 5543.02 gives 7.50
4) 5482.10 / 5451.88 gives 7.84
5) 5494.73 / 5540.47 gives 8.26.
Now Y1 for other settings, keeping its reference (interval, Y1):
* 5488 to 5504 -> 5502.33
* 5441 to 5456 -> 5449.37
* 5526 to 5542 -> 5540.47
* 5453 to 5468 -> 5454.40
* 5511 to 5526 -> 5515.01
